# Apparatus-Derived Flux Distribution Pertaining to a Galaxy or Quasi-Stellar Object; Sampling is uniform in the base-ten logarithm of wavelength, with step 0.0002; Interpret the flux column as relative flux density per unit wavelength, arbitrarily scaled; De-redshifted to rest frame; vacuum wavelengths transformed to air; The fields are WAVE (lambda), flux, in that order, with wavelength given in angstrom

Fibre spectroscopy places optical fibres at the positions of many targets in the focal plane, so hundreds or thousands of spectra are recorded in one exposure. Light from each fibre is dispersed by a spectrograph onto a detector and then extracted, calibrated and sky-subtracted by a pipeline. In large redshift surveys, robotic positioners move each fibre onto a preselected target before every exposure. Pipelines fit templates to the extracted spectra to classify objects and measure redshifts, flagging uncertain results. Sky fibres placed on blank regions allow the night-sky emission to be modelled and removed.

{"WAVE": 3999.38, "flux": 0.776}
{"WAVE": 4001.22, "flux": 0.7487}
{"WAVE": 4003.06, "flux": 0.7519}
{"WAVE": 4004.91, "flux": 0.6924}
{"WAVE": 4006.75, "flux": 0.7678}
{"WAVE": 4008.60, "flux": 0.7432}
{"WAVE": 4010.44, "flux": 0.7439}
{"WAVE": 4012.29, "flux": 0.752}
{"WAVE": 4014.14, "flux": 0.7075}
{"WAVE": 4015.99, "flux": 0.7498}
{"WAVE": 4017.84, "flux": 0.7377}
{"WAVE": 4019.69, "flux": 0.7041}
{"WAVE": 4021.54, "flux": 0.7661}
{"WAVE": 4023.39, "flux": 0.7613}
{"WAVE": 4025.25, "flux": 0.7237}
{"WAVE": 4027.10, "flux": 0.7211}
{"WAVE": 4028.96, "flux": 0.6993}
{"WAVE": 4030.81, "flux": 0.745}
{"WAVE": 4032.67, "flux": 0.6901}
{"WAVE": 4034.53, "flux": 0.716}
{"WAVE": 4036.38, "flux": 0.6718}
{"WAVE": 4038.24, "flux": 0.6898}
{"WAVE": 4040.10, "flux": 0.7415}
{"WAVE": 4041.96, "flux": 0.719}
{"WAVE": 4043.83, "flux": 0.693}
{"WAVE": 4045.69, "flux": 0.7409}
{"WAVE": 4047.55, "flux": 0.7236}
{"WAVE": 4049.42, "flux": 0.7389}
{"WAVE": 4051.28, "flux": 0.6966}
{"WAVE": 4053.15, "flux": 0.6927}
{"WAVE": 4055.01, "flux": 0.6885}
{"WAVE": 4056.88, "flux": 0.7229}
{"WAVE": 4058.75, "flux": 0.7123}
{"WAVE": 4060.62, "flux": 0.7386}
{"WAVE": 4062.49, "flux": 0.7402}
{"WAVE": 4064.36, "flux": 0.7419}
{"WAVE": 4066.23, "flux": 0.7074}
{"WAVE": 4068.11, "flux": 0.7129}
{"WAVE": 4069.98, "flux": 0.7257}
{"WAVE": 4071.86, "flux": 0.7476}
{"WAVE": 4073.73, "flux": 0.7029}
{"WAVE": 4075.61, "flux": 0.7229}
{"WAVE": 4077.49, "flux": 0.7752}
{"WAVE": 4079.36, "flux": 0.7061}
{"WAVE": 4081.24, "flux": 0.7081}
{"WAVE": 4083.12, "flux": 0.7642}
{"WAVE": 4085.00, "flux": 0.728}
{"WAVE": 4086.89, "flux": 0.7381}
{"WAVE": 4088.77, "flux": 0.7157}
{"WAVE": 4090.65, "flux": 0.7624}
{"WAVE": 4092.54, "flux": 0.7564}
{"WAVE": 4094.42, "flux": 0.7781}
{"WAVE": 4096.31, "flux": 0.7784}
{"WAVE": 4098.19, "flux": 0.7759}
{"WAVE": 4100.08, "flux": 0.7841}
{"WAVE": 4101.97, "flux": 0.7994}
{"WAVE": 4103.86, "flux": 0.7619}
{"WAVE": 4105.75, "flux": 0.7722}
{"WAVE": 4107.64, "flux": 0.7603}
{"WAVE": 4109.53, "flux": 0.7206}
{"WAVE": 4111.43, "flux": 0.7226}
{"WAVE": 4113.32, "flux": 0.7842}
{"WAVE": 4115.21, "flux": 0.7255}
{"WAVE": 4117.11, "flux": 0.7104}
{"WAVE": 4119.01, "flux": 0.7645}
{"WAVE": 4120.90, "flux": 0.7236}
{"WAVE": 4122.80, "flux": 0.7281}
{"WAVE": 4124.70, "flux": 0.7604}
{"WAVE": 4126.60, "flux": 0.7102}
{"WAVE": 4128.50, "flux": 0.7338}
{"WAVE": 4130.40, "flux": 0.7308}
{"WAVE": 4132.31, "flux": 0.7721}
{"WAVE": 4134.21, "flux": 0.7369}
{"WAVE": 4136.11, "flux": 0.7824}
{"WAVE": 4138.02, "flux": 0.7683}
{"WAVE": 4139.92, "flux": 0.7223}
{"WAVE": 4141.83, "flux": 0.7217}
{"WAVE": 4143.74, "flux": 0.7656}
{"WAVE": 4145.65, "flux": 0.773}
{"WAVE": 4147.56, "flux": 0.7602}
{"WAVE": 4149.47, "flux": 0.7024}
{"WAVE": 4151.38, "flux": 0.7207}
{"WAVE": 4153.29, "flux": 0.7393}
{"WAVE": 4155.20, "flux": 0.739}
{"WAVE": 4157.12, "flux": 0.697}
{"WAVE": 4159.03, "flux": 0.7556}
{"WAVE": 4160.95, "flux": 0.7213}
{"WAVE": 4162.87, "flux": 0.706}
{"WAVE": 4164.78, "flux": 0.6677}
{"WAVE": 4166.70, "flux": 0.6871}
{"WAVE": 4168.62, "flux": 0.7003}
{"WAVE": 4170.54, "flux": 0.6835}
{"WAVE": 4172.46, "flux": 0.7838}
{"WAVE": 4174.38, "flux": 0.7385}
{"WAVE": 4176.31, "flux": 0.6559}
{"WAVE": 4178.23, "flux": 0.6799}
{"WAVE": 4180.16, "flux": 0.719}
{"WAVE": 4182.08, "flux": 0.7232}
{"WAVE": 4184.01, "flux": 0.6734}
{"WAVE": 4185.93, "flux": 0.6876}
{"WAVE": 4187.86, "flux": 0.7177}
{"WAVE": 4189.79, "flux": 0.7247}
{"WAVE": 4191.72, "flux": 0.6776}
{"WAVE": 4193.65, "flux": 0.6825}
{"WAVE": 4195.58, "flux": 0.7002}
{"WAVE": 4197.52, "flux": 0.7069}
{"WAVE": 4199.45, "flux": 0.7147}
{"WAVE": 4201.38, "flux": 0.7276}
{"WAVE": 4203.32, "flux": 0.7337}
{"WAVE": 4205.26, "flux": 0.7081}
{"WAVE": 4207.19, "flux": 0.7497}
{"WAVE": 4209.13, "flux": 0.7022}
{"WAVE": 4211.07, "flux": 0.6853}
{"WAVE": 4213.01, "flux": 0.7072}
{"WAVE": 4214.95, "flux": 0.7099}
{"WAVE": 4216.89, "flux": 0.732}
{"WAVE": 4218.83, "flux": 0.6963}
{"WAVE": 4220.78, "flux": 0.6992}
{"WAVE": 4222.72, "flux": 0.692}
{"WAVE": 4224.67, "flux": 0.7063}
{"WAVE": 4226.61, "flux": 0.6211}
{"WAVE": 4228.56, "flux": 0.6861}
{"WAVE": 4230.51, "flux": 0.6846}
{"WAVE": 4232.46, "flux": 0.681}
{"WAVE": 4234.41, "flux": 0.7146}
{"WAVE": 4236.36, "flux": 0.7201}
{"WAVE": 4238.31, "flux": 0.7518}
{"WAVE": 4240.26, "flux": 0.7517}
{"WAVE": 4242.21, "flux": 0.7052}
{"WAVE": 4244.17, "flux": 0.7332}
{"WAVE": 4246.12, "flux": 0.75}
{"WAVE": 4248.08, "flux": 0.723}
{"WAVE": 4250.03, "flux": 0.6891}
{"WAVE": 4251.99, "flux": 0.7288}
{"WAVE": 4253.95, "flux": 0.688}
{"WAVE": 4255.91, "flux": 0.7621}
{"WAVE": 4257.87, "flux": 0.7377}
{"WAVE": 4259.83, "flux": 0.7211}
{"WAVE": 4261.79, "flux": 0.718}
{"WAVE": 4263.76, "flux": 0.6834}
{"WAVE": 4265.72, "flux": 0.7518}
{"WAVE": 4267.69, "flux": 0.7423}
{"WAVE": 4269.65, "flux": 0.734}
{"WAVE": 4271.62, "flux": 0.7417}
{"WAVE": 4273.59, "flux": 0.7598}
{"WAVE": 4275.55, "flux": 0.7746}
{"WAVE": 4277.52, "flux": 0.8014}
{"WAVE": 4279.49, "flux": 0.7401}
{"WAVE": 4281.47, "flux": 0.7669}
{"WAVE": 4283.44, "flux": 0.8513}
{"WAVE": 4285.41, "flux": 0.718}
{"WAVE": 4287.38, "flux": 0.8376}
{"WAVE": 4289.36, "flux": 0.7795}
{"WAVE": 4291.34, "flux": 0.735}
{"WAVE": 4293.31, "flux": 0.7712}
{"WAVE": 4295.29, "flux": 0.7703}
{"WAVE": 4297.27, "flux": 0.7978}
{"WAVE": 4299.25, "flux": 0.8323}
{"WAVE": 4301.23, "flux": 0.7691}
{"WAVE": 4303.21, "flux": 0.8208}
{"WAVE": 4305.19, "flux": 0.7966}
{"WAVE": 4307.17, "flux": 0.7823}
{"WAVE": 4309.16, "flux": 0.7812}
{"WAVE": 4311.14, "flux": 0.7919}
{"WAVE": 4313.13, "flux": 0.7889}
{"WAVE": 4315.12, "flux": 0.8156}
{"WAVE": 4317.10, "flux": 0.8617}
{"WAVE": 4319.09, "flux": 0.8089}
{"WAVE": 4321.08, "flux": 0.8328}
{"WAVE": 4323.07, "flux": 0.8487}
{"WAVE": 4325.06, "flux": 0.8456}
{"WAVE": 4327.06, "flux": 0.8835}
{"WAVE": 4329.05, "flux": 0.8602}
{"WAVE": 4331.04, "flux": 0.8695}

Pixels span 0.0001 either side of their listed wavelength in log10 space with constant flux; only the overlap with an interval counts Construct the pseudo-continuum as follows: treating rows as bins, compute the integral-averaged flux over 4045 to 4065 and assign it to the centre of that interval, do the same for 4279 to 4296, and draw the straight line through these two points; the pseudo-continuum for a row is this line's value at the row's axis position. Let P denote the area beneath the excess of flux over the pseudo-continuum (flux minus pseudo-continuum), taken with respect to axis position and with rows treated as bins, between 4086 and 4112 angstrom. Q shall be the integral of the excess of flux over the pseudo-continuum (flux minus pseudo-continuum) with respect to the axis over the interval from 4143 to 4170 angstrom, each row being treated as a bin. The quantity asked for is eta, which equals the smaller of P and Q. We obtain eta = -0.6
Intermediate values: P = 0.73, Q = -0.6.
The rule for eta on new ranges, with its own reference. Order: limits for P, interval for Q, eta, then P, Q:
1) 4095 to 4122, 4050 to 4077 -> -0.1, 0.61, -0.1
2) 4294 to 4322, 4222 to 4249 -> -1.5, 0.65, -1.5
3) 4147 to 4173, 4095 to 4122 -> -0.7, -0.74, 0.6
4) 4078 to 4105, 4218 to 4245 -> -1.6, 0.67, -1.6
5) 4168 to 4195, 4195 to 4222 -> -1.3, -1.28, -1.2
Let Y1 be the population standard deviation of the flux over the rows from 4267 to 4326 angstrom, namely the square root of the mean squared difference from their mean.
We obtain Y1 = 0.0388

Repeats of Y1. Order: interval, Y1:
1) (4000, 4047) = 0.0269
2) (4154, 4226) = 0.0259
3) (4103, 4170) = 0.0287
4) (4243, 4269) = 0.0244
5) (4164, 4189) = 0.0333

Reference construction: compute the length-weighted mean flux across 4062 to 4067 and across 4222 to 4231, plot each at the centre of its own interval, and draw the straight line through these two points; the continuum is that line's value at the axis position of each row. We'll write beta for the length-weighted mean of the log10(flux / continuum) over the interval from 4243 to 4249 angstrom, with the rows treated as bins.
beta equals 0.040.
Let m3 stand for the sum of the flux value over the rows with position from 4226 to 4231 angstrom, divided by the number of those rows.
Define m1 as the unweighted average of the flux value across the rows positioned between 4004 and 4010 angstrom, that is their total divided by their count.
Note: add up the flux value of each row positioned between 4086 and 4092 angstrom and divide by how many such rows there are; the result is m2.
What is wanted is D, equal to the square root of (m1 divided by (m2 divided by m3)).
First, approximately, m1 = 0.73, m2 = 0.739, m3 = 0.664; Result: 0.812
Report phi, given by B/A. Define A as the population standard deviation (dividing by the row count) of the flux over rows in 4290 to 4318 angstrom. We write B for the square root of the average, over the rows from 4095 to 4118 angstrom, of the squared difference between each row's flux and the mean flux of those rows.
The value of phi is 1.0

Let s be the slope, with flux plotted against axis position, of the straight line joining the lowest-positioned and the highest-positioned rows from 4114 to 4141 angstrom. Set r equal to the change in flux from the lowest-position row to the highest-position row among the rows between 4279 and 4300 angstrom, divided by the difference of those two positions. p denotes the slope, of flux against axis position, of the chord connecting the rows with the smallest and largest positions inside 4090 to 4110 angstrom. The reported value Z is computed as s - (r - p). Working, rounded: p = -0.0022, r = 0.0047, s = -0.0001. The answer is -0.0070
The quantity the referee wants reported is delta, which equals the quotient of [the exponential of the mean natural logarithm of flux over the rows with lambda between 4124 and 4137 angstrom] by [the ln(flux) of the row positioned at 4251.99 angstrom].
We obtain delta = -2.36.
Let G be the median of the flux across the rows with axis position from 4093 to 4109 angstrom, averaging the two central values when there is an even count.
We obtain 0.777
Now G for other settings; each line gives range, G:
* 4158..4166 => 0.714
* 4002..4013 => 0.748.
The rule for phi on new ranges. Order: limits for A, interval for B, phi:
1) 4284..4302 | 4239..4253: 0.6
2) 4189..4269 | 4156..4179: 1.3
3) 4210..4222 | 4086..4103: 1.7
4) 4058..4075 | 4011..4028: 1.3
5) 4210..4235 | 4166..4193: 1.3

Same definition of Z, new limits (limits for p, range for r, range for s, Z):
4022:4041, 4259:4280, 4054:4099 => -0.0001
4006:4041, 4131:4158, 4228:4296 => 0.0035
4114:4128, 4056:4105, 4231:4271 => -0.0007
